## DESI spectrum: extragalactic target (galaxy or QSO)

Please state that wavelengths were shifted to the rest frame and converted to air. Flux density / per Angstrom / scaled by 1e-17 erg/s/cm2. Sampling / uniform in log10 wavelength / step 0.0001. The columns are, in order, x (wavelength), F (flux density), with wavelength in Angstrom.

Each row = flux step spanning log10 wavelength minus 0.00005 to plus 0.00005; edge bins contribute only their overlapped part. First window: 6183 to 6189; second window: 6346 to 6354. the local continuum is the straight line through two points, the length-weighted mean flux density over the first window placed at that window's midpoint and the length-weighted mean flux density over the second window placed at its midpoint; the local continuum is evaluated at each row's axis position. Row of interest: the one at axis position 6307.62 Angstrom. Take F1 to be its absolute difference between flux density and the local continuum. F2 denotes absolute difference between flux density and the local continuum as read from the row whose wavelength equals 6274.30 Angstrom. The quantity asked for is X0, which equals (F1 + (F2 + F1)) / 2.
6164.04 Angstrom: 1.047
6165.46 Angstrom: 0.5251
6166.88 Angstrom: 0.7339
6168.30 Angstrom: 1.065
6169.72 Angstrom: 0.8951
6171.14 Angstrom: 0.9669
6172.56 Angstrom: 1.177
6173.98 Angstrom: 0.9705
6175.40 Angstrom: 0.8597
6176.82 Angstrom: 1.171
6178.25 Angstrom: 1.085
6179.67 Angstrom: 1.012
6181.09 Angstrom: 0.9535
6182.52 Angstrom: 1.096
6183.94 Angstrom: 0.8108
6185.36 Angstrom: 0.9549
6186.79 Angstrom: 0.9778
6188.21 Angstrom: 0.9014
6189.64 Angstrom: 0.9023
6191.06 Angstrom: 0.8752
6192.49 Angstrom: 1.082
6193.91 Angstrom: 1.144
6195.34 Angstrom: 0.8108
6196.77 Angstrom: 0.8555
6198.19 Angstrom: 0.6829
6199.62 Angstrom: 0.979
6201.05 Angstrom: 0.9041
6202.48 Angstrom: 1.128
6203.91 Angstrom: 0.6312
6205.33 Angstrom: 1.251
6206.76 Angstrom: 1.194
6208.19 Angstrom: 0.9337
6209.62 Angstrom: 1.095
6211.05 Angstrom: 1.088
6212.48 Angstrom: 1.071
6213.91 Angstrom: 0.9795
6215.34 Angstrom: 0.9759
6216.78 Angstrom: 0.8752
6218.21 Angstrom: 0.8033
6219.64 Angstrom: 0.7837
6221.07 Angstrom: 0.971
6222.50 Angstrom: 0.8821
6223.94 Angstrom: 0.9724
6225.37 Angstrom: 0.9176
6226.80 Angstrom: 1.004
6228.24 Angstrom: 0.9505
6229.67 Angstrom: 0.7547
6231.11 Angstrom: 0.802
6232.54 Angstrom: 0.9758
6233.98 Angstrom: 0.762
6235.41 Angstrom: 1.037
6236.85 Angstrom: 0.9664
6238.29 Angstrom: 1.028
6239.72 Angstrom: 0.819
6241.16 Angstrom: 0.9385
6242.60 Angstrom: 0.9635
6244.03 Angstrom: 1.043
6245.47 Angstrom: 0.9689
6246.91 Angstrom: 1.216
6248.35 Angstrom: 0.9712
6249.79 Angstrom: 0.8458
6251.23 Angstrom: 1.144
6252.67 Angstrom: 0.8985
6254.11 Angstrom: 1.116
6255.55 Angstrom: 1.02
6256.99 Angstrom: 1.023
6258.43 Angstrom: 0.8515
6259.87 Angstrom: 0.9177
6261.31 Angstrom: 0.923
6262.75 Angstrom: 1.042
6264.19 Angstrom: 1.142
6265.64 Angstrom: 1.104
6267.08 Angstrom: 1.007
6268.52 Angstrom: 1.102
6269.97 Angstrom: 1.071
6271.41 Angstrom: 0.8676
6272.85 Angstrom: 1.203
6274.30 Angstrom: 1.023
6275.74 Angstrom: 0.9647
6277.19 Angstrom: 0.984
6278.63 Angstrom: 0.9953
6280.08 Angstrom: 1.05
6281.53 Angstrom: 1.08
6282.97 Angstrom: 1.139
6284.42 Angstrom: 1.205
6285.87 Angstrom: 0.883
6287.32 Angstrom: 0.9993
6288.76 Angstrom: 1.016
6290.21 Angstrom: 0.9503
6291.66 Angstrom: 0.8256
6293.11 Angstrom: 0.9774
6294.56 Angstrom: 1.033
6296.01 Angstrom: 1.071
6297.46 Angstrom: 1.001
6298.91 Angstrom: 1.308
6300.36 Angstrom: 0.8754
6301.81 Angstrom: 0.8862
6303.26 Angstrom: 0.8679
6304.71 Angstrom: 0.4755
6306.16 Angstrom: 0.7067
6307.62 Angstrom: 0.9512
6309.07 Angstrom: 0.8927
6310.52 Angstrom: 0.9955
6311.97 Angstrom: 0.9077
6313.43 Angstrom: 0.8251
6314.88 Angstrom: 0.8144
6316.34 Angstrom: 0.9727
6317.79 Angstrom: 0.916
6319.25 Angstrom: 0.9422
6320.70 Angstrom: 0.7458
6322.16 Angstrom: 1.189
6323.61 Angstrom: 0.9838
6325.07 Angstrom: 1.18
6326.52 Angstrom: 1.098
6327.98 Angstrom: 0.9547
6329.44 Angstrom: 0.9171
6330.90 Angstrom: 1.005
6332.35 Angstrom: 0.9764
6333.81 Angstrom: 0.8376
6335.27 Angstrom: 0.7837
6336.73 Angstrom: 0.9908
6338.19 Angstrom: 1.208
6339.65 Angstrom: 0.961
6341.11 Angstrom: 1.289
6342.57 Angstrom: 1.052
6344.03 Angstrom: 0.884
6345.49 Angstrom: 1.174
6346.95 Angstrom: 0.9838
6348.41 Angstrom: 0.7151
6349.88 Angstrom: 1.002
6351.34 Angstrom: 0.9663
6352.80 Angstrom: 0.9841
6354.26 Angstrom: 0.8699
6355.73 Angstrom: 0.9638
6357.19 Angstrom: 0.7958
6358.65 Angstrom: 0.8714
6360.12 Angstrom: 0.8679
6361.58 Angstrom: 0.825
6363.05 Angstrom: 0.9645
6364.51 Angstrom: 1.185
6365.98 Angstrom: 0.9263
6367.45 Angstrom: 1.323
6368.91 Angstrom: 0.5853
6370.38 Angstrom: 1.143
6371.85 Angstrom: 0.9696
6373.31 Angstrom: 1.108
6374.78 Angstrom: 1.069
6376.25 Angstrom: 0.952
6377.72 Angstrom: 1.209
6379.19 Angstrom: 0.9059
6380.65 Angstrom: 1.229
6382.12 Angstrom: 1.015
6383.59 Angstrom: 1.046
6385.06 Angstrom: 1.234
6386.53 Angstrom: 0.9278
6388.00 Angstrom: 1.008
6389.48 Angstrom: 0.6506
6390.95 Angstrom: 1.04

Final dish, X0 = 0.07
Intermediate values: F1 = 0.021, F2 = 0.10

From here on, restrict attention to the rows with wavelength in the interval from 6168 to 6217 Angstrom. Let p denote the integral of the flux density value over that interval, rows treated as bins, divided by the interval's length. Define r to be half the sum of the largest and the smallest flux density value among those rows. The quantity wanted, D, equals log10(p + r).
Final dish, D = 0.284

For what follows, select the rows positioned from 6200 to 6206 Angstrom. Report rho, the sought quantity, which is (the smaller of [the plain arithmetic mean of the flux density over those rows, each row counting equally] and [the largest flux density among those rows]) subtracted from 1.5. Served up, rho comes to 0.52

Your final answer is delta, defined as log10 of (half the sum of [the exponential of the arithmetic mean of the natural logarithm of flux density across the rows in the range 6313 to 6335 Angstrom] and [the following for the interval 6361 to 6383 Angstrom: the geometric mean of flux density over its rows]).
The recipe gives -0.009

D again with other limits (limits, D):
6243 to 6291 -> 0.313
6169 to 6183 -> 0.309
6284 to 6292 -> 0.300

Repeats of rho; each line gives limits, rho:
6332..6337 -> 0.60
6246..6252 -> 0.46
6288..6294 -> 0.56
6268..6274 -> 0.44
